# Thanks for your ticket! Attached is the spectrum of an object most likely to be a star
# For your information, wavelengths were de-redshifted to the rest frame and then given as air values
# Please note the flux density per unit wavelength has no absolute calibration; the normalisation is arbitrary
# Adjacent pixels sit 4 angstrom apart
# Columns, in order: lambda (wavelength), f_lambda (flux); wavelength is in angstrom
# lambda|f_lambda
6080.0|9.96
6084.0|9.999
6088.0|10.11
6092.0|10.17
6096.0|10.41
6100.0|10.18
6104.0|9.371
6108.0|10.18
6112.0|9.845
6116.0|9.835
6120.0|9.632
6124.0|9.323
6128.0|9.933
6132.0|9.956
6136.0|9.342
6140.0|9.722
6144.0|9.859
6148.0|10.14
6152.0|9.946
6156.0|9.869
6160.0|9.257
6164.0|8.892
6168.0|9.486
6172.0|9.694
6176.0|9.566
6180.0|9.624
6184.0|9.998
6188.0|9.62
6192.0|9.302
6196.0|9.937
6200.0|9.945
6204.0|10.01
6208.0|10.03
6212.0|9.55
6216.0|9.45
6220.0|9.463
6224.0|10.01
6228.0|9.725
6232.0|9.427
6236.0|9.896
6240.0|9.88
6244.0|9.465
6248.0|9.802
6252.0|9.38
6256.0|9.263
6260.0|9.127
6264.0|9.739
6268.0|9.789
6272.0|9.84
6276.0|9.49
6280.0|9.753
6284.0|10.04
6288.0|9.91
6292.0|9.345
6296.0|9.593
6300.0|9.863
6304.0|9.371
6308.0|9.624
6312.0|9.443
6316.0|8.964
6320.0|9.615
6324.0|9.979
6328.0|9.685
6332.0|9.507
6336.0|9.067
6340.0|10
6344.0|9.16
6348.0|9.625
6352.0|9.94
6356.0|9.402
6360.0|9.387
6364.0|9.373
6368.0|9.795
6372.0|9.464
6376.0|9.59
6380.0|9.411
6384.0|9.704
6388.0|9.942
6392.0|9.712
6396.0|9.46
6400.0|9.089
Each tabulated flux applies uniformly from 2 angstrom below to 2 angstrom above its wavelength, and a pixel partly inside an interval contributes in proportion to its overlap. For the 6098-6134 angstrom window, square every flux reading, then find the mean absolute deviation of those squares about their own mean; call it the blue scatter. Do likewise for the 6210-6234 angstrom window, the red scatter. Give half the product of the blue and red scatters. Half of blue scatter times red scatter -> 8.0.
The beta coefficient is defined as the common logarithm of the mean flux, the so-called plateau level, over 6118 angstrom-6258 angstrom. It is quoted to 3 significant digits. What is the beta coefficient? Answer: 0.985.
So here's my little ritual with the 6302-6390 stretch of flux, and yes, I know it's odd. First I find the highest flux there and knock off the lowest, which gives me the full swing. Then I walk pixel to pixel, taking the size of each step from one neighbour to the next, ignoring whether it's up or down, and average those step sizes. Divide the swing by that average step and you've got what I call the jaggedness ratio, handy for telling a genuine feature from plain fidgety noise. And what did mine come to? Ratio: 2.9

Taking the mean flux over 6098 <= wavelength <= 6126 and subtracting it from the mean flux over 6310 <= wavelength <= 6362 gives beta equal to -0.25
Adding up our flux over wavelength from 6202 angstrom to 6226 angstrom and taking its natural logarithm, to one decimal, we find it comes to 5.5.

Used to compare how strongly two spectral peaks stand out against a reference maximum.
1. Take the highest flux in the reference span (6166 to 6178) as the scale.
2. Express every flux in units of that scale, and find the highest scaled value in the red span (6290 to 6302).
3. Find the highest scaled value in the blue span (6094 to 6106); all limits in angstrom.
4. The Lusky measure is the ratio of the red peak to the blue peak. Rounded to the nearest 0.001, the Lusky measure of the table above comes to 0.947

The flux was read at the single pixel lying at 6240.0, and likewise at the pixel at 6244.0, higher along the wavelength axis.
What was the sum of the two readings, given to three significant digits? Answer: 19.3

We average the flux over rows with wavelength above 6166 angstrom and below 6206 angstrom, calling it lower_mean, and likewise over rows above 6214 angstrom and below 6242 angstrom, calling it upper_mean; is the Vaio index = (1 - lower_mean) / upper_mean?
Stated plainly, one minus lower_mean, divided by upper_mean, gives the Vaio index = -0.899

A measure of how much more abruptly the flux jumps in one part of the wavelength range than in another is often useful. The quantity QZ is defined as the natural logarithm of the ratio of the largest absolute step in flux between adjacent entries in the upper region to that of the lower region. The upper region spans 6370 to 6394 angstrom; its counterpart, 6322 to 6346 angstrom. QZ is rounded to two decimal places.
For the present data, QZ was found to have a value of -1.16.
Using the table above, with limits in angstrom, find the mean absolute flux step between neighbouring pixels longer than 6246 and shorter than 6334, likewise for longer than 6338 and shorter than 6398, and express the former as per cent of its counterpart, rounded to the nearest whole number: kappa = 100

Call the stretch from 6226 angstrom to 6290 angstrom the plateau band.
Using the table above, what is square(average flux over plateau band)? 93.3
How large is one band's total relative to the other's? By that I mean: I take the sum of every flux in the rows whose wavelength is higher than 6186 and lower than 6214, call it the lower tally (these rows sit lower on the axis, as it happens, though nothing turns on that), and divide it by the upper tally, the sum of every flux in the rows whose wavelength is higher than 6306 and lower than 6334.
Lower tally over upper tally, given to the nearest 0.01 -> 1.02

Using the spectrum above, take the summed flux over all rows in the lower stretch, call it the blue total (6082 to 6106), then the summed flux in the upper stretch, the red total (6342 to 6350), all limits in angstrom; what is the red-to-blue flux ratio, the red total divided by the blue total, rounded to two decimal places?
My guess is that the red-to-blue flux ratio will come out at 0.31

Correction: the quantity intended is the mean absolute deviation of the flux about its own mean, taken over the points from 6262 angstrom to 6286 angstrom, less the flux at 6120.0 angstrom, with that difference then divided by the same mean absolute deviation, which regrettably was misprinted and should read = -83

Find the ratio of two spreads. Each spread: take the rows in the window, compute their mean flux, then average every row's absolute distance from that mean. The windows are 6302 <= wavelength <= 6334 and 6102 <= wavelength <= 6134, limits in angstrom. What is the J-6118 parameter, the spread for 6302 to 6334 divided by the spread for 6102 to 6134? 0.85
